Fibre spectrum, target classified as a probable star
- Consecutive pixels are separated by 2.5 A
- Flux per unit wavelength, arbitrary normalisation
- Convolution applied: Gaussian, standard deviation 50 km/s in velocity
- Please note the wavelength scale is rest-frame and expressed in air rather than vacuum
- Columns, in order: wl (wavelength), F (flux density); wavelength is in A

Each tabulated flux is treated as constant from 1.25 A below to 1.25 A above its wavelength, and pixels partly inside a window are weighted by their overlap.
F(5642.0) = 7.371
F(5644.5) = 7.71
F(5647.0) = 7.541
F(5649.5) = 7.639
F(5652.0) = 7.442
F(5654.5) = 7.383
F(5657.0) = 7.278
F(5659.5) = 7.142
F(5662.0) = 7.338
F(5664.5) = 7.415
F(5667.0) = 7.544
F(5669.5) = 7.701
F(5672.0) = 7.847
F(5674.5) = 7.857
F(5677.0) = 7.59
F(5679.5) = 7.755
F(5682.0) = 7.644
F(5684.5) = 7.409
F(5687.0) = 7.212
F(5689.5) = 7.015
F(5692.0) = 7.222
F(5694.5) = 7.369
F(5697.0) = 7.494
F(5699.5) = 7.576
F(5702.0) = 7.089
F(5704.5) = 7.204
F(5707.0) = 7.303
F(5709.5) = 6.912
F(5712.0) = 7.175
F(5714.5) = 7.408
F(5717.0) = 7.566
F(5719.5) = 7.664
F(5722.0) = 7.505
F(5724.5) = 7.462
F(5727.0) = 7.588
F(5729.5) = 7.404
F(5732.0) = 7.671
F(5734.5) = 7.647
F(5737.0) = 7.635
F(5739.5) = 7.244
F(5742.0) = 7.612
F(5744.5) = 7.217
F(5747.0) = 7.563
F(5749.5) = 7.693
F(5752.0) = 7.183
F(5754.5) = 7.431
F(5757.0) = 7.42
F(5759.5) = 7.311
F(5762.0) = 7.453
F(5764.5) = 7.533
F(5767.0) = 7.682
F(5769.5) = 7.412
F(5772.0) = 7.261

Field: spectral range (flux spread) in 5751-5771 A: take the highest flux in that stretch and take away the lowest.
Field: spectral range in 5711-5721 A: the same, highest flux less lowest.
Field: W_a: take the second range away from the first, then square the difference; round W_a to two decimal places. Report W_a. 0.00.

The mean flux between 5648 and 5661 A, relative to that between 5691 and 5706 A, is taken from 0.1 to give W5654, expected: -0.907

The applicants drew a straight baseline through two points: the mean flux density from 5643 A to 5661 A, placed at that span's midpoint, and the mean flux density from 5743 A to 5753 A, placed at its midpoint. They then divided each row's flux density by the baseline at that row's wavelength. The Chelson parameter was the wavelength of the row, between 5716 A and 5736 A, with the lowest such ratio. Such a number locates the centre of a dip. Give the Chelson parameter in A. 5729.5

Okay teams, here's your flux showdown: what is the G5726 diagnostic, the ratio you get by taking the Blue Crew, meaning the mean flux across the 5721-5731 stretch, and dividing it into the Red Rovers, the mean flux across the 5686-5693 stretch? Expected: 0.95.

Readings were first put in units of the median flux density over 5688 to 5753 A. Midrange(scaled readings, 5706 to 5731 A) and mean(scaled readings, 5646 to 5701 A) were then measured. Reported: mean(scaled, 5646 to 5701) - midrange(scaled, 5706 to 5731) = 0.025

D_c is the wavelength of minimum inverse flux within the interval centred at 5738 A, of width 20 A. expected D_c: 5732.0 A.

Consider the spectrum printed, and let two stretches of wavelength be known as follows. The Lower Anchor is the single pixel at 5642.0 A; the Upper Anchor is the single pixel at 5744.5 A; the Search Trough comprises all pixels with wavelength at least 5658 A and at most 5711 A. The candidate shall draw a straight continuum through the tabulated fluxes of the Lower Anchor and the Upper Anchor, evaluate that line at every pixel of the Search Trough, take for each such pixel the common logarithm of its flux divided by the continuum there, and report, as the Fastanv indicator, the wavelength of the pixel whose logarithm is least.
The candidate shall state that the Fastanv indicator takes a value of 5709.5 A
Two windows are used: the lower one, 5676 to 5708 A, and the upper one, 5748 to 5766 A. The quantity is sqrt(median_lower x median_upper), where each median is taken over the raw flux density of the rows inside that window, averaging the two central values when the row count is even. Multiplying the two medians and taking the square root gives 7.40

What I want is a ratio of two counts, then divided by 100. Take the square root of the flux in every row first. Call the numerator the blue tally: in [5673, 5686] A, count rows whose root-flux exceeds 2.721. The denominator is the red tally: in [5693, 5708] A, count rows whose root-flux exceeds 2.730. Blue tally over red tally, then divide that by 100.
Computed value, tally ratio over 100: 0.025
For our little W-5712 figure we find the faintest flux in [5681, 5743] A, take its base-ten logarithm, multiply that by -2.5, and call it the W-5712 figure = -2.10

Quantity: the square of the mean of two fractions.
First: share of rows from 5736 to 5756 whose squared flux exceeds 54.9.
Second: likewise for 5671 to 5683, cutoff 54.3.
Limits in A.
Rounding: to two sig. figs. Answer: 0.66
